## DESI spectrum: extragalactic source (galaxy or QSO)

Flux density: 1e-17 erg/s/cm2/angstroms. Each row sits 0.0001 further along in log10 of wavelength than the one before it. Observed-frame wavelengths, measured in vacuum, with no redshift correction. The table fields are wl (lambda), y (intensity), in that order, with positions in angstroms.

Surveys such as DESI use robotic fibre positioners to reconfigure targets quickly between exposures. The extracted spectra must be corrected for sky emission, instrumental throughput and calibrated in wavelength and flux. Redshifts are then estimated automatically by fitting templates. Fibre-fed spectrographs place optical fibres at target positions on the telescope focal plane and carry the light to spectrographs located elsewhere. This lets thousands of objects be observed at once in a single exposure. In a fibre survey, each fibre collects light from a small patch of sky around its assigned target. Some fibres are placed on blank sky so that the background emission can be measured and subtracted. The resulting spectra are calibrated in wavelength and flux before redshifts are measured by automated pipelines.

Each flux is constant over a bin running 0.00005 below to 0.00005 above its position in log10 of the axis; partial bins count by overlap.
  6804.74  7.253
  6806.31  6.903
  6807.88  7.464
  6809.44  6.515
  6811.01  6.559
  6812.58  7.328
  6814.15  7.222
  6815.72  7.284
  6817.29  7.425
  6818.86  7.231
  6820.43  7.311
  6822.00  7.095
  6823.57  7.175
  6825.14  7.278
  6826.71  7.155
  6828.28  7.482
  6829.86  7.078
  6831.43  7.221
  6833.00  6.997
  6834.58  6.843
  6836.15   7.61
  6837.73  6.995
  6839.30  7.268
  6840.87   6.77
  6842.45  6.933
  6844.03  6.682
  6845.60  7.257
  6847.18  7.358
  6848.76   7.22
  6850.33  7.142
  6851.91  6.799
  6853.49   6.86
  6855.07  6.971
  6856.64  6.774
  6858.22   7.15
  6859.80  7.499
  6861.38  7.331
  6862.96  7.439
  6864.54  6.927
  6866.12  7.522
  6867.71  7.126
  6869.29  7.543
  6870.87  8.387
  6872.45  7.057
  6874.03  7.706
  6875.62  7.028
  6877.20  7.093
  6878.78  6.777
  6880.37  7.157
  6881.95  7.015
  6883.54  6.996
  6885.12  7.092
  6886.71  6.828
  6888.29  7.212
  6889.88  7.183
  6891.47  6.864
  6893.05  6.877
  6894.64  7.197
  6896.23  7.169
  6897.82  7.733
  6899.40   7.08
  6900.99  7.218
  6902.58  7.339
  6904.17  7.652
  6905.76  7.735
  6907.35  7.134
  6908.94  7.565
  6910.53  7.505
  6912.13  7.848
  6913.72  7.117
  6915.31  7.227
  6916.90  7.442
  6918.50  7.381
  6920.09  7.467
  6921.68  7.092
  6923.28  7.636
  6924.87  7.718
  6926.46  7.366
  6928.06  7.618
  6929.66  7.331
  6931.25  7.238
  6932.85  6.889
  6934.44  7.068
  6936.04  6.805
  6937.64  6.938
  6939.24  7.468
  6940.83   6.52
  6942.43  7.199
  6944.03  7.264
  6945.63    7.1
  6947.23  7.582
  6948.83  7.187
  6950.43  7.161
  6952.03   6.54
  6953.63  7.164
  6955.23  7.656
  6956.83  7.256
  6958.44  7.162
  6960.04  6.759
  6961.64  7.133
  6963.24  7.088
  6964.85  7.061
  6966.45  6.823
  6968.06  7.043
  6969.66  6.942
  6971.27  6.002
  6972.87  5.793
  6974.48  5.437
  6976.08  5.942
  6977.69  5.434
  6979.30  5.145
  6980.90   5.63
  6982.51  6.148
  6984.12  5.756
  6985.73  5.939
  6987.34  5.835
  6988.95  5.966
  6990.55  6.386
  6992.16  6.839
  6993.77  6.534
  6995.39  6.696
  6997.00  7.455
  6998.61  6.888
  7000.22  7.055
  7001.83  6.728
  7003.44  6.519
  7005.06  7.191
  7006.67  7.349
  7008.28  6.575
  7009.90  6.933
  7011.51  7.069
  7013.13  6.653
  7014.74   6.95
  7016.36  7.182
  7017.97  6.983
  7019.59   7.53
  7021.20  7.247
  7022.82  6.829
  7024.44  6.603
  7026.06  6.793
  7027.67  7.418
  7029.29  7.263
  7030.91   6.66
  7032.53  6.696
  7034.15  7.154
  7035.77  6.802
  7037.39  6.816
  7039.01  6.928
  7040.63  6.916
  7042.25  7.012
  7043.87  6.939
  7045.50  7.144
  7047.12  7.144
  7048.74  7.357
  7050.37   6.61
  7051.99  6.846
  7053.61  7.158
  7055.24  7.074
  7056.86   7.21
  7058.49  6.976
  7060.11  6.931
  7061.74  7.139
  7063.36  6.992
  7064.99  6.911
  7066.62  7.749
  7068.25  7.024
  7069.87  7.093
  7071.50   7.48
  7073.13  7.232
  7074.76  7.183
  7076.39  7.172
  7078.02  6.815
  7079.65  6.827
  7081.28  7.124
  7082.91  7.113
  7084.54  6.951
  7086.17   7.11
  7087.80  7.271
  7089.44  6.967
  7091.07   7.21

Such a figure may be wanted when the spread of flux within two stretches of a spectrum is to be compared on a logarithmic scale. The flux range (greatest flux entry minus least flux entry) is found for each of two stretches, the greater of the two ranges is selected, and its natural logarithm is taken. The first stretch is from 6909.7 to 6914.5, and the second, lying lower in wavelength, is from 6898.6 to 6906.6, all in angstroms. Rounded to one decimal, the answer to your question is -0.3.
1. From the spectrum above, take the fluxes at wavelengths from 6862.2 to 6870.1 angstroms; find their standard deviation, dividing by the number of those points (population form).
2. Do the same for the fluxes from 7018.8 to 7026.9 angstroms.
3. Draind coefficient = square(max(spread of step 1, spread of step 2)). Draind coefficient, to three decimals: 0.114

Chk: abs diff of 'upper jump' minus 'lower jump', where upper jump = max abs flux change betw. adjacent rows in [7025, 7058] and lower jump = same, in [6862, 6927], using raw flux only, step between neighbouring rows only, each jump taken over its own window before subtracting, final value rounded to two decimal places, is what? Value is 0.58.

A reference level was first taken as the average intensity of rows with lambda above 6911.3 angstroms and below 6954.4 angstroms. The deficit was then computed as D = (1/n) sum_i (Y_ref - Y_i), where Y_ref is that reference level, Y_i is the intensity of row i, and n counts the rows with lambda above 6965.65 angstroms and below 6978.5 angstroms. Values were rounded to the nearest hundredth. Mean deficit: 1.06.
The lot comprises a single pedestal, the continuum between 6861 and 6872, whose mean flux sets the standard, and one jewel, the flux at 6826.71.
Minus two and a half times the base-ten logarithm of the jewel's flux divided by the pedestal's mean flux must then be 0.05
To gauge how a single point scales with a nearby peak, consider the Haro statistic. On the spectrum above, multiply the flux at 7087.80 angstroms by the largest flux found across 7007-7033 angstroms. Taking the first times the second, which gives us 55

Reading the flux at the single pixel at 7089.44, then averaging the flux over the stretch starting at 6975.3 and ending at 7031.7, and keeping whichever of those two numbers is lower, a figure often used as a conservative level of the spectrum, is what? 6.6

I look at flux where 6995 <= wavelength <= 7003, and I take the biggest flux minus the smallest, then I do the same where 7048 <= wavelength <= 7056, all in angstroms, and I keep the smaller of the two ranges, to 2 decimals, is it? 0.75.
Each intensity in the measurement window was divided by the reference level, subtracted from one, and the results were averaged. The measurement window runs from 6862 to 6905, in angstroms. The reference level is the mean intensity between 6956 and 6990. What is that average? -0.148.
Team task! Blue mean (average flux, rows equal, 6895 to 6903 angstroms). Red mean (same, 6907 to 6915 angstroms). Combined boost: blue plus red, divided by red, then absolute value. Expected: 1.98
